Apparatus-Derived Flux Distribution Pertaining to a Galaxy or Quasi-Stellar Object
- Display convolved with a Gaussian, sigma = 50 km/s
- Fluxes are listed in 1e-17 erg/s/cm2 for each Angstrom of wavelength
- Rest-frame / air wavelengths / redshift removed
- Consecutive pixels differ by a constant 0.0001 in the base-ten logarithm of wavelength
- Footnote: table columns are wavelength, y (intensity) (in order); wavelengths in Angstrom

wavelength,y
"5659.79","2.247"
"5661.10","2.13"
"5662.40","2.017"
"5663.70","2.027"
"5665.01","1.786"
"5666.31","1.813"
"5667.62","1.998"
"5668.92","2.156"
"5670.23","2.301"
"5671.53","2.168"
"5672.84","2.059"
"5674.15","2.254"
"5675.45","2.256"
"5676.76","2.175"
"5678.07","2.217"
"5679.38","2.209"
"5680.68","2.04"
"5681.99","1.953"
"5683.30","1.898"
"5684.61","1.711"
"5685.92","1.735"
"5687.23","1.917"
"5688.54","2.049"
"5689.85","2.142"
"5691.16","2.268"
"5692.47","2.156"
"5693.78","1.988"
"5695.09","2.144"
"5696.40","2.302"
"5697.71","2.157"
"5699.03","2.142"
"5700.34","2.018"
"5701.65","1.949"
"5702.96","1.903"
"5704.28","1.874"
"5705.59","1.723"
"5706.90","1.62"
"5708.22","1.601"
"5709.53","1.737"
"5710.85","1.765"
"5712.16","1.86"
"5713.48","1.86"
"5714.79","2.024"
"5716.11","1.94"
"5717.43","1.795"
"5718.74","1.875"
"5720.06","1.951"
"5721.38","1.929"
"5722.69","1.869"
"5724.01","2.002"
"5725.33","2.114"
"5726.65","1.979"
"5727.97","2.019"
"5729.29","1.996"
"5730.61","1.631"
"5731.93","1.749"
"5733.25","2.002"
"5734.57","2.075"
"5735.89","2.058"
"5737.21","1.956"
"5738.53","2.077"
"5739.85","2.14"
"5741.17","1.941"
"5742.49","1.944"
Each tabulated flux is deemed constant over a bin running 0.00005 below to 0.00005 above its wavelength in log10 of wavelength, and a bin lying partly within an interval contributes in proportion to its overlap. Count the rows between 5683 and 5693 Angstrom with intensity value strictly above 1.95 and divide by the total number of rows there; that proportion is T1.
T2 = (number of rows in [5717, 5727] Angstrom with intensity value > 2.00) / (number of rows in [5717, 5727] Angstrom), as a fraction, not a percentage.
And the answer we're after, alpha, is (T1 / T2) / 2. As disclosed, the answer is 1.0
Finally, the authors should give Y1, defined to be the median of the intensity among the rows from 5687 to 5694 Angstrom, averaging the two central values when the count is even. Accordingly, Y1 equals 2.10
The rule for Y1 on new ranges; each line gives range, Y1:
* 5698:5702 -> 2.02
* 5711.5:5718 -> 1.86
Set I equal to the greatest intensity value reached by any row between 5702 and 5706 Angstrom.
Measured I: 1.903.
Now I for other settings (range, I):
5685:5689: 2.049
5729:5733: 1.996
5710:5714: 1.86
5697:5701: 2.157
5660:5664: 2.13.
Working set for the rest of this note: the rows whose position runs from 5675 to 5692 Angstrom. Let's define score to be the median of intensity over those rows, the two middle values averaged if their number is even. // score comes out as 2.05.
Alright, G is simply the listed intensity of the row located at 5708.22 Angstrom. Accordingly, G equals 1.601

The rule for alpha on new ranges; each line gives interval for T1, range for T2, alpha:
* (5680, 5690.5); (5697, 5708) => 0.7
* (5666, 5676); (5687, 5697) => 0.6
